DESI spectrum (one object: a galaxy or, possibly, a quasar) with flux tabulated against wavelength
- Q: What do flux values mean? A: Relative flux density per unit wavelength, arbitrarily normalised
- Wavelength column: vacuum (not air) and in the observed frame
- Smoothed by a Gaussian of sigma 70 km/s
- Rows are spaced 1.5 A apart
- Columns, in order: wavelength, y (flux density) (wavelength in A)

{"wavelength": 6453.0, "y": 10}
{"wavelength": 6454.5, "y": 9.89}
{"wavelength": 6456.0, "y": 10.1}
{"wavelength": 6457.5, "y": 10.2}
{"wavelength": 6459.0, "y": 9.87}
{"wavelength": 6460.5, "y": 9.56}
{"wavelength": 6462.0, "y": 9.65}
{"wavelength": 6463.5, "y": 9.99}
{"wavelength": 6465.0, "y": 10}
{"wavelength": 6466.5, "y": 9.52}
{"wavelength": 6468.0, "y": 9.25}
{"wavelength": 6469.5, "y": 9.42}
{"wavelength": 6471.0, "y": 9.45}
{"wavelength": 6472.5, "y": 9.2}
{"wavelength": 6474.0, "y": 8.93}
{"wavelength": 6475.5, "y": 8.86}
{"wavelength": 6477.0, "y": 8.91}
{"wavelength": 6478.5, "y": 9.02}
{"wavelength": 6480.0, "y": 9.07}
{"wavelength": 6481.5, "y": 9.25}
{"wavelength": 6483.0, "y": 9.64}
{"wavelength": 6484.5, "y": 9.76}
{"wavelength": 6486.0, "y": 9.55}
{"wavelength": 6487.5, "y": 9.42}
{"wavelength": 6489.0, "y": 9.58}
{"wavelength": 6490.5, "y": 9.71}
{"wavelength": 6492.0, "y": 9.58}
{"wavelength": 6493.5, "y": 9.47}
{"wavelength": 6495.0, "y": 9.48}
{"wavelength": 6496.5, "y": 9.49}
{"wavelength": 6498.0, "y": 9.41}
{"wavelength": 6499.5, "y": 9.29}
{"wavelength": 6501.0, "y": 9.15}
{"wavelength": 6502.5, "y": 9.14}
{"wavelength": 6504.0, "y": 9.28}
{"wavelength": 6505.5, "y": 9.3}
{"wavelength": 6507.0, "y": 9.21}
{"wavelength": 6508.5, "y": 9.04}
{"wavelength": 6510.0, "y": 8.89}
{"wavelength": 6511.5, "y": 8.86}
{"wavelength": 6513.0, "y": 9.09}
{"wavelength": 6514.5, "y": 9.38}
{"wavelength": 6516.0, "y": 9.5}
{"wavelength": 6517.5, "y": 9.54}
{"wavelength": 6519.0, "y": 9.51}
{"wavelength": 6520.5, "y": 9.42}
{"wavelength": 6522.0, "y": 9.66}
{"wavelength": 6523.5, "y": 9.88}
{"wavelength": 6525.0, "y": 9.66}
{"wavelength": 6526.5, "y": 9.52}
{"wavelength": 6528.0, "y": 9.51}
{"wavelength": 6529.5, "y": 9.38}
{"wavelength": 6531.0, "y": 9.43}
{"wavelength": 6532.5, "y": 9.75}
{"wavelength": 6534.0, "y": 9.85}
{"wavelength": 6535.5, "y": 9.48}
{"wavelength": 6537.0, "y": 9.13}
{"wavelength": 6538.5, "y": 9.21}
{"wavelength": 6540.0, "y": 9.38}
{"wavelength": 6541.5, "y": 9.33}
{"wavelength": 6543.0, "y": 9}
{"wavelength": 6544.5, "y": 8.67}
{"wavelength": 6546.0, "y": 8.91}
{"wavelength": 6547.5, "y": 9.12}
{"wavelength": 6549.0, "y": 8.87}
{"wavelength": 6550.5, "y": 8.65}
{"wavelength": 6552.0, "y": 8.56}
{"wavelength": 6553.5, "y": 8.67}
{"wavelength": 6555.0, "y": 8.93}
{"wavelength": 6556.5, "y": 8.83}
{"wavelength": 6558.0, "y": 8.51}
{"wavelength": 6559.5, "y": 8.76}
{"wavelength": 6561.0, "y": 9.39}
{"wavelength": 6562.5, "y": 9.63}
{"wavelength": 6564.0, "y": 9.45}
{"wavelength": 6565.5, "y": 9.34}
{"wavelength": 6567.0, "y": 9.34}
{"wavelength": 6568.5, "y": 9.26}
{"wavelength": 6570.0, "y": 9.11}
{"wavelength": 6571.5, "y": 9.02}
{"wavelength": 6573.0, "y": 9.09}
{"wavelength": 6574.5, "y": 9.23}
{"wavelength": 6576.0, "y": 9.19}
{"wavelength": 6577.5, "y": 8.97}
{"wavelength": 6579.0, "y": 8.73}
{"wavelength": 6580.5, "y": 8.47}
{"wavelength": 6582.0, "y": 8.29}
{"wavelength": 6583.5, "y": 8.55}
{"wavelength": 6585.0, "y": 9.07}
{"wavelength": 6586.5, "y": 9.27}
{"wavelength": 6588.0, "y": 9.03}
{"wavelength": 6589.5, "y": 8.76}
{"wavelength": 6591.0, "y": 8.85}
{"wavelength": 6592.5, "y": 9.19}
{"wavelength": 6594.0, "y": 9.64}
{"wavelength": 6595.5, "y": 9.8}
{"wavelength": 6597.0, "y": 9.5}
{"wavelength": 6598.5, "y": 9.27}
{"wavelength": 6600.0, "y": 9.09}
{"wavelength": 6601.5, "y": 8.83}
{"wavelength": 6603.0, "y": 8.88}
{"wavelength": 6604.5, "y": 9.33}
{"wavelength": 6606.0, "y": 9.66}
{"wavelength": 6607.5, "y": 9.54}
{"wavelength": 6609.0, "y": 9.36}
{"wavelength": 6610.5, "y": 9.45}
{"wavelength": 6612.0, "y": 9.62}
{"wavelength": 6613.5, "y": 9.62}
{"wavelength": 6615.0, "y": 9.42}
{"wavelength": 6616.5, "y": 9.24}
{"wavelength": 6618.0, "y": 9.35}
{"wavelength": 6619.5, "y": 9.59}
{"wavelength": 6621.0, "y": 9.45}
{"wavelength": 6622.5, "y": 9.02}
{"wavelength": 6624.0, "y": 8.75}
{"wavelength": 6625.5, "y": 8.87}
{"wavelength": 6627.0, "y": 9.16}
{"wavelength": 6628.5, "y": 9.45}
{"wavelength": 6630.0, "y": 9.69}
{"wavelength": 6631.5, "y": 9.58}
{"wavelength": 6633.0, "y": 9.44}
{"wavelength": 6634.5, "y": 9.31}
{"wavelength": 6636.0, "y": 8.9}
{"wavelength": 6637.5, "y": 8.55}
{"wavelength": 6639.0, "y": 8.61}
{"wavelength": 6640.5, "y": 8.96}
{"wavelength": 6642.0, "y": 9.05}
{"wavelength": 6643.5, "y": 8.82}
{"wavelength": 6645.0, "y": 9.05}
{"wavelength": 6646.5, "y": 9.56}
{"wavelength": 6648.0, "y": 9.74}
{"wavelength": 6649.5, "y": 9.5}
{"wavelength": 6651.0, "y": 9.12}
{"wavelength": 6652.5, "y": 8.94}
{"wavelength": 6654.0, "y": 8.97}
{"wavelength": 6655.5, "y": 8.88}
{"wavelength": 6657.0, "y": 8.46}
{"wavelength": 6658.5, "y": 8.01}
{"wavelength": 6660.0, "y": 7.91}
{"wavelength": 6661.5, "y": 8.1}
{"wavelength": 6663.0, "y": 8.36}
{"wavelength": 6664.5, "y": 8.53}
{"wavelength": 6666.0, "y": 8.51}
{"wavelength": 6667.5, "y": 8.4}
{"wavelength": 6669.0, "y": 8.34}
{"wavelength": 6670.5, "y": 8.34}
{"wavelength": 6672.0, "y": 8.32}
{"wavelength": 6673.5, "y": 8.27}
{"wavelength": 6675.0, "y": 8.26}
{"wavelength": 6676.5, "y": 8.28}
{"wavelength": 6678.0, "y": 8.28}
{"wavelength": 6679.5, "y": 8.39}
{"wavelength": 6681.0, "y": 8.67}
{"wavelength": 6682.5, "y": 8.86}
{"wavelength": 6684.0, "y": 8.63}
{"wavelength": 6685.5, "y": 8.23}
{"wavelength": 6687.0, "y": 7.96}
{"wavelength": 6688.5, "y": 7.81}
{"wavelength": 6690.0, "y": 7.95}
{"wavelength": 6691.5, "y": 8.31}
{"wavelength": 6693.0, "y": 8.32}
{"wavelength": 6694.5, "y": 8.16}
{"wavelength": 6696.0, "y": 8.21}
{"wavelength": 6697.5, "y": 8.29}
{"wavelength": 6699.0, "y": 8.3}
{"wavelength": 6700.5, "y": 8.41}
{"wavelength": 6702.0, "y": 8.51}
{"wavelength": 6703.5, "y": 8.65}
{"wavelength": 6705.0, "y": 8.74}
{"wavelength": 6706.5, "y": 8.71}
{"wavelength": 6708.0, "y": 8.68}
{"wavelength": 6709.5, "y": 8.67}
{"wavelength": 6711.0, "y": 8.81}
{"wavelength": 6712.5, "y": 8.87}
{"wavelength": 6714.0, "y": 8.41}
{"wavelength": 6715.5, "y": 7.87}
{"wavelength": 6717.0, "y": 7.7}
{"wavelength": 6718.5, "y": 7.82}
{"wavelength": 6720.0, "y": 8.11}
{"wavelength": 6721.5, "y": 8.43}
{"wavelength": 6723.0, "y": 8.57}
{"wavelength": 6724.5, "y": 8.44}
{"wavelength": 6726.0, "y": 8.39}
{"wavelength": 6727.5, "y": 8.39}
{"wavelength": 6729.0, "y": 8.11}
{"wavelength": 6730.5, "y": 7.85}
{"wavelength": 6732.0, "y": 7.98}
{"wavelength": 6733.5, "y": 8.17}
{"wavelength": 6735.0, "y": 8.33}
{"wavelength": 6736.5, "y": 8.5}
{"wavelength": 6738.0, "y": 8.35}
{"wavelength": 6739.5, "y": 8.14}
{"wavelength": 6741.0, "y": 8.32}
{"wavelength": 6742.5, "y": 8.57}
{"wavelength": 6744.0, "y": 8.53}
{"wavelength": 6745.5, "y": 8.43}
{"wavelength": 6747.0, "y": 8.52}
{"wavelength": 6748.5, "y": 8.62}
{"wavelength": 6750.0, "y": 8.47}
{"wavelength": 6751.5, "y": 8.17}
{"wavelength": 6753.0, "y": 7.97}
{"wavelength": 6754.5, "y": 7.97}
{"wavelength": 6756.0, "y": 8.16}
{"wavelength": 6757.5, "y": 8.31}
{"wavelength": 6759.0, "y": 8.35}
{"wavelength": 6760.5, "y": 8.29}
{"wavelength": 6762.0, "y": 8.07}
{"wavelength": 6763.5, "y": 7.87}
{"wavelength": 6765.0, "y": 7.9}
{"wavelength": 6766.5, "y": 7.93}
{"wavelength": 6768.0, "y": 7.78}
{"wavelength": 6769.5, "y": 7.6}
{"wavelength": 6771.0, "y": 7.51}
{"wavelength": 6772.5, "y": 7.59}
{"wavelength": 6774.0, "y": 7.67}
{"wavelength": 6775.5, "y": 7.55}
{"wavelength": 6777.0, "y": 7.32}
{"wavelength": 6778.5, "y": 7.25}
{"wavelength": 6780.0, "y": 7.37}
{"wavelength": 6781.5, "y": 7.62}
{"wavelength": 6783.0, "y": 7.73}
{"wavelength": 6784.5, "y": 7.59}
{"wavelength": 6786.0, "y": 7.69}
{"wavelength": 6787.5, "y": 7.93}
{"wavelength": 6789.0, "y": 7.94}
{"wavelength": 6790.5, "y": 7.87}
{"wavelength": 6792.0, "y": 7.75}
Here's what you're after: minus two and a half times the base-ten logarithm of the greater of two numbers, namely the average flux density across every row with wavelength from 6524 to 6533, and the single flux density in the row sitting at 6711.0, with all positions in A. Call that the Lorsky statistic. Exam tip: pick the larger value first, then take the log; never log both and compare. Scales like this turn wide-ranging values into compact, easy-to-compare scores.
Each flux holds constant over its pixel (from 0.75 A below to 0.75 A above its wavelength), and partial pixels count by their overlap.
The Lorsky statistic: -2.45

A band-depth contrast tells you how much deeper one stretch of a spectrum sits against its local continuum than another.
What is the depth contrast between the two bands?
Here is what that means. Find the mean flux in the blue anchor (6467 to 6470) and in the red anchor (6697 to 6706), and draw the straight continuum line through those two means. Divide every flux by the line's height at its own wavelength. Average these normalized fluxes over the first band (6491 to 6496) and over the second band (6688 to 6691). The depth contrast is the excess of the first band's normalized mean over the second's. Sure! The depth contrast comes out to 0.10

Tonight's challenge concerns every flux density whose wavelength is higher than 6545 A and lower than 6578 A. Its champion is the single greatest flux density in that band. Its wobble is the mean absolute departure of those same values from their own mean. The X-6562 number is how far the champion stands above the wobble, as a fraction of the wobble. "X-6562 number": 38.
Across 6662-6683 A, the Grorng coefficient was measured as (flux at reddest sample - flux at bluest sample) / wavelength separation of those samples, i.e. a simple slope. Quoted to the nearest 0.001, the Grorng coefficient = 0.026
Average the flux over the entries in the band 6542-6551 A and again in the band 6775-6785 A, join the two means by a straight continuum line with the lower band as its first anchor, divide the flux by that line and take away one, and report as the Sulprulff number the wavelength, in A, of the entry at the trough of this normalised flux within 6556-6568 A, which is 6558.0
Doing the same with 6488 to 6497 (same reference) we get 6493.5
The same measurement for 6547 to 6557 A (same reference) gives 6552.0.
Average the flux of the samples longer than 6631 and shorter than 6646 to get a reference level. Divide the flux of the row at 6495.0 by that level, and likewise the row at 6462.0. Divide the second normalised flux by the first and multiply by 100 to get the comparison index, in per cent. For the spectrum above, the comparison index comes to 102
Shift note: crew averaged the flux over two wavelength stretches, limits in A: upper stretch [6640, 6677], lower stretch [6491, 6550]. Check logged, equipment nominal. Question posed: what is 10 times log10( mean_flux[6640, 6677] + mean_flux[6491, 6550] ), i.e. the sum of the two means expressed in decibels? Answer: 12.6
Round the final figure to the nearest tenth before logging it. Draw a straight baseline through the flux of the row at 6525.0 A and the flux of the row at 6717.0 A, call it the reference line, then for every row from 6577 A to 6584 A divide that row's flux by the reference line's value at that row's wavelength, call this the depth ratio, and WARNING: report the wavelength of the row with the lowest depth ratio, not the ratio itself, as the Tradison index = 6582.0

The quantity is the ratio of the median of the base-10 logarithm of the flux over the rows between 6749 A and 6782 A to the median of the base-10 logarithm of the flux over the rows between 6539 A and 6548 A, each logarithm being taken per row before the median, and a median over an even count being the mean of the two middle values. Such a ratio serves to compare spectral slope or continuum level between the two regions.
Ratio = 0.937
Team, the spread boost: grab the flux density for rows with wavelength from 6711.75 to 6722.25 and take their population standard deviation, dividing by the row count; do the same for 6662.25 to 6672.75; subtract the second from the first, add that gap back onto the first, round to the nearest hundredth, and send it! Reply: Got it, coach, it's 0.70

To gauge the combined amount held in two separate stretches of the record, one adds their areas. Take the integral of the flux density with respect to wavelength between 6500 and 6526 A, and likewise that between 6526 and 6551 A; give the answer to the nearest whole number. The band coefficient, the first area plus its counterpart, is 474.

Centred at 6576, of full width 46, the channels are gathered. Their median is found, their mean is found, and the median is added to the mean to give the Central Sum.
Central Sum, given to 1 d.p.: 18.2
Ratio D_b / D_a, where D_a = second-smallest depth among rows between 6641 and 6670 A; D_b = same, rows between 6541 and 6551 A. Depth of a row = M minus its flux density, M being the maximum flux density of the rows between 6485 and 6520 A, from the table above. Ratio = 3.9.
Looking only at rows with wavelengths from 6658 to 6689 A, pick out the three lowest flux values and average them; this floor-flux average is 7.89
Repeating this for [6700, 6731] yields 7.79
